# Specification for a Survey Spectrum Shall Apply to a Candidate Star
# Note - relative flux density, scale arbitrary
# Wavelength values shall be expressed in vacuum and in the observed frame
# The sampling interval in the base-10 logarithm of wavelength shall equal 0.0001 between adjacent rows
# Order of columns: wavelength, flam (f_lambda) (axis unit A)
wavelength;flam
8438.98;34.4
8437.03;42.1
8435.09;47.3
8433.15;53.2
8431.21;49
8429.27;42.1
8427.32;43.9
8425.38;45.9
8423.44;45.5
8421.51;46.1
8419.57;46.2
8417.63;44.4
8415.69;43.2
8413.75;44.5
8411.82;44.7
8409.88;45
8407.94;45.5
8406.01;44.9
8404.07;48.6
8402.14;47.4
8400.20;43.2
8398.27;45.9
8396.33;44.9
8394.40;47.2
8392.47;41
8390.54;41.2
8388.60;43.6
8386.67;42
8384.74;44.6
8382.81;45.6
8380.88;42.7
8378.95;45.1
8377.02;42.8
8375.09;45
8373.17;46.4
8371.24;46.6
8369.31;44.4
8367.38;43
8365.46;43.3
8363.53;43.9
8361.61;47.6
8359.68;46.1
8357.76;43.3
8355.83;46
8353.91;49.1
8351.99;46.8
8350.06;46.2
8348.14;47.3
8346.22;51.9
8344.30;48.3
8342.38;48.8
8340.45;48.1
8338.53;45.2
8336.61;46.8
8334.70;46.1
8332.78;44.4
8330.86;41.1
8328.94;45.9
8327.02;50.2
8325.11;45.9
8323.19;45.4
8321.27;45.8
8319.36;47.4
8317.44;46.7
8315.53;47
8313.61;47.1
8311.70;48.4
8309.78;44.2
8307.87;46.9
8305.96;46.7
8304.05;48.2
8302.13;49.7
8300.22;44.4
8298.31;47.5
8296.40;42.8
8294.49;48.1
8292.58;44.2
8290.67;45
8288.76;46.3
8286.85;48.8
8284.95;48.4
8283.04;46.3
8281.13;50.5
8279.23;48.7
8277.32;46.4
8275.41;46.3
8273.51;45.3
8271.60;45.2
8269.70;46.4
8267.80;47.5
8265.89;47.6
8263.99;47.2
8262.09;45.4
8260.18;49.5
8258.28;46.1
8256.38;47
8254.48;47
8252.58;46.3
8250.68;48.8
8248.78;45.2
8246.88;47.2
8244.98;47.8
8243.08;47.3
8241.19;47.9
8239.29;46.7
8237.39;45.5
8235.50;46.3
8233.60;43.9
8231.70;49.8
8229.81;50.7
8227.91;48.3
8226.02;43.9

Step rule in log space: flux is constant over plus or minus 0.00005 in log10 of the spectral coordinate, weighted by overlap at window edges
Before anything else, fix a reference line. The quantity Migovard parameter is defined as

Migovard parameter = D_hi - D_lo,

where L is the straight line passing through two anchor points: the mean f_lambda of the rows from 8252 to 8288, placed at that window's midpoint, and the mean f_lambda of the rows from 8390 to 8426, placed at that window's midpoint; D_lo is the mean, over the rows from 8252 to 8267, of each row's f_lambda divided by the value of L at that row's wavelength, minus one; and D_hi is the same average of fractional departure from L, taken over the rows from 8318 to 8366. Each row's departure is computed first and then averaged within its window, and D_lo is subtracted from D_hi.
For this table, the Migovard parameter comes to 0.015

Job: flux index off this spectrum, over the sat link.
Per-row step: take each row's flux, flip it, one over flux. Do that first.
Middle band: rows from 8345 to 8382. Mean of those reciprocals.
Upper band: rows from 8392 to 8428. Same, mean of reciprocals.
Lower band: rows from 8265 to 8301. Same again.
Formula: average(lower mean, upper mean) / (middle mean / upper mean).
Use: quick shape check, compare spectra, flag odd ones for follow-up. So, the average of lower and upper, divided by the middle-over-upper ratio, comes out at 0.0220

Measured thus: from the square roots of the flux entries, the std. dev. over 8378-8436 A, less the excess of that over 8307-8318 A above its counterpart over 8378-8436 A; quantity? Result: 0.27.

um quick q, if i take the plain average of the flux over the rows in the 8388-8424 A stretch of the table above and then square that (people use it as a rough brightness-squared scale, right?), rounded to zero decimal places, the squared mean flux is 2016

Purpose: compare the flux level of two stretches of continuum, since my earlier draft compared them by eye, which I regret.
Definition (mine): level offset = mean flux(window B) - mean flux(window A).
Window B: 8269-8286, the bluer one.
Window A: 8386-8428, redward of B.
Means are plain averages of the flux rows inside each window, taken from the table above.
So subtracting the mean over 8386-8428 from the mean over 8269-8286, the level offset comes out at 2.3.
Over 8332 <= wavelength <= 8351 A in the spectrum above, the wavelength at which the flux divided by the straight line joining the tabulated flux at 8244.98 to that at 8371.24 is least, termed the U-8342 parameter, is 8332.78 A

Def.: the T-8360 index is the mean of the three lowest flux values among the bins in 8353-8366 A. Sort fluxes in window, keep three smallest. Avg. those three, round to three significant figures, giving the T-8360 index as 43.5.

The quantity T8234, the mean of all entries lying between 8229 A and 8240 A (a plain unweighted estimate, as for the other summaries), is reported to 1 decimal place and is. 47.1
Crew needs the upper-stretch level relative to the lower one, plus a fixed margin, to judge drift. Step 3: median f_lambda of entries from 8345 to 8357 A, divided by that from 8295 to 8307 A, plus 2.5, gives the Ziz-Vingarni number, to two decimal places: 3.50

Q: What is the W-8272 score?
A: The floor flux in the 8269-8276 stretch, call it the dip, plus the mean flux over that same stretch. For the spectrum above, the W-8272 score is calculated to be 91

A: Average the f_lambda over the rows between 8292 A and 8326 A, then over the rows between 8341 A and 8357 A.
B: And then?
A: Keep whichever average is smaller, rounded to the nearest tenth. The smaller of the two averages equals 46.5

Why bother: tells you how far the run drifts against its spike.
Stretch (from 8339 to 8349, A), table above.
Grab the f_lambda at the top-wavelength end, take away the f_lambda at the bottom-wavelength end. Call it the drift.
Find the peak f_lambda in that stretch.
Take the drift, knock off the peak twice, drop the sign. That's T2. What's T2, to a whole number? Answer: 105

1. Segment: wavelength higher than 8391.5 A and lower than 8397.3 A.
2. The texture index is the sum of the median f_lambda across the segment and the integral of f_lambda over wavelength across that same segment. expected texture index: 302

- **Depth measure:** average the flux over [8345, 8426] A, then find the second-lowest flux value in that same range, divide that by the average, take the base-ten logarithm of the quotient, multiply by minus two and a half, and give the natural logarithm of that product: -2.3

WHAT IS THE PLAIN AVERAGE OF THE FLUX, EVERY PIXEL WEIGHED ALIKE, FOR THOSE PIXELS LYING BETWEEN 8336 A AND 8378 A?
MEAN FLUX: 46.2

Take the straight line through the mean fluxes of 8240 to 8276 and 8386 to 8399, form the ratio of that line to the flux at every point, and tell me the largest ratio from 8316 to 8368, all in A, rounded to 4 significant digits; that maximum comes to 1.099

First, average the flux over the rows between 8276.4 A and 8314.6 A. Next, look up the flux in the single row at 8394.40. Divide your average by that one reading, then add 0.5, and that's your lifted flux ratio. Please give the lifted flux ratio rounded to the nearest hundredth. 1.49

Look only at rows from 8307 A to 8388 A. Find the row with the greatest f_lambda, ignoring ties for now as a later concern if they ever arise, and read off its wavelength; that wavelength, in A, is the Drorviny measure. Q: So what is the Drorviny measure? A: 8346.22 A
